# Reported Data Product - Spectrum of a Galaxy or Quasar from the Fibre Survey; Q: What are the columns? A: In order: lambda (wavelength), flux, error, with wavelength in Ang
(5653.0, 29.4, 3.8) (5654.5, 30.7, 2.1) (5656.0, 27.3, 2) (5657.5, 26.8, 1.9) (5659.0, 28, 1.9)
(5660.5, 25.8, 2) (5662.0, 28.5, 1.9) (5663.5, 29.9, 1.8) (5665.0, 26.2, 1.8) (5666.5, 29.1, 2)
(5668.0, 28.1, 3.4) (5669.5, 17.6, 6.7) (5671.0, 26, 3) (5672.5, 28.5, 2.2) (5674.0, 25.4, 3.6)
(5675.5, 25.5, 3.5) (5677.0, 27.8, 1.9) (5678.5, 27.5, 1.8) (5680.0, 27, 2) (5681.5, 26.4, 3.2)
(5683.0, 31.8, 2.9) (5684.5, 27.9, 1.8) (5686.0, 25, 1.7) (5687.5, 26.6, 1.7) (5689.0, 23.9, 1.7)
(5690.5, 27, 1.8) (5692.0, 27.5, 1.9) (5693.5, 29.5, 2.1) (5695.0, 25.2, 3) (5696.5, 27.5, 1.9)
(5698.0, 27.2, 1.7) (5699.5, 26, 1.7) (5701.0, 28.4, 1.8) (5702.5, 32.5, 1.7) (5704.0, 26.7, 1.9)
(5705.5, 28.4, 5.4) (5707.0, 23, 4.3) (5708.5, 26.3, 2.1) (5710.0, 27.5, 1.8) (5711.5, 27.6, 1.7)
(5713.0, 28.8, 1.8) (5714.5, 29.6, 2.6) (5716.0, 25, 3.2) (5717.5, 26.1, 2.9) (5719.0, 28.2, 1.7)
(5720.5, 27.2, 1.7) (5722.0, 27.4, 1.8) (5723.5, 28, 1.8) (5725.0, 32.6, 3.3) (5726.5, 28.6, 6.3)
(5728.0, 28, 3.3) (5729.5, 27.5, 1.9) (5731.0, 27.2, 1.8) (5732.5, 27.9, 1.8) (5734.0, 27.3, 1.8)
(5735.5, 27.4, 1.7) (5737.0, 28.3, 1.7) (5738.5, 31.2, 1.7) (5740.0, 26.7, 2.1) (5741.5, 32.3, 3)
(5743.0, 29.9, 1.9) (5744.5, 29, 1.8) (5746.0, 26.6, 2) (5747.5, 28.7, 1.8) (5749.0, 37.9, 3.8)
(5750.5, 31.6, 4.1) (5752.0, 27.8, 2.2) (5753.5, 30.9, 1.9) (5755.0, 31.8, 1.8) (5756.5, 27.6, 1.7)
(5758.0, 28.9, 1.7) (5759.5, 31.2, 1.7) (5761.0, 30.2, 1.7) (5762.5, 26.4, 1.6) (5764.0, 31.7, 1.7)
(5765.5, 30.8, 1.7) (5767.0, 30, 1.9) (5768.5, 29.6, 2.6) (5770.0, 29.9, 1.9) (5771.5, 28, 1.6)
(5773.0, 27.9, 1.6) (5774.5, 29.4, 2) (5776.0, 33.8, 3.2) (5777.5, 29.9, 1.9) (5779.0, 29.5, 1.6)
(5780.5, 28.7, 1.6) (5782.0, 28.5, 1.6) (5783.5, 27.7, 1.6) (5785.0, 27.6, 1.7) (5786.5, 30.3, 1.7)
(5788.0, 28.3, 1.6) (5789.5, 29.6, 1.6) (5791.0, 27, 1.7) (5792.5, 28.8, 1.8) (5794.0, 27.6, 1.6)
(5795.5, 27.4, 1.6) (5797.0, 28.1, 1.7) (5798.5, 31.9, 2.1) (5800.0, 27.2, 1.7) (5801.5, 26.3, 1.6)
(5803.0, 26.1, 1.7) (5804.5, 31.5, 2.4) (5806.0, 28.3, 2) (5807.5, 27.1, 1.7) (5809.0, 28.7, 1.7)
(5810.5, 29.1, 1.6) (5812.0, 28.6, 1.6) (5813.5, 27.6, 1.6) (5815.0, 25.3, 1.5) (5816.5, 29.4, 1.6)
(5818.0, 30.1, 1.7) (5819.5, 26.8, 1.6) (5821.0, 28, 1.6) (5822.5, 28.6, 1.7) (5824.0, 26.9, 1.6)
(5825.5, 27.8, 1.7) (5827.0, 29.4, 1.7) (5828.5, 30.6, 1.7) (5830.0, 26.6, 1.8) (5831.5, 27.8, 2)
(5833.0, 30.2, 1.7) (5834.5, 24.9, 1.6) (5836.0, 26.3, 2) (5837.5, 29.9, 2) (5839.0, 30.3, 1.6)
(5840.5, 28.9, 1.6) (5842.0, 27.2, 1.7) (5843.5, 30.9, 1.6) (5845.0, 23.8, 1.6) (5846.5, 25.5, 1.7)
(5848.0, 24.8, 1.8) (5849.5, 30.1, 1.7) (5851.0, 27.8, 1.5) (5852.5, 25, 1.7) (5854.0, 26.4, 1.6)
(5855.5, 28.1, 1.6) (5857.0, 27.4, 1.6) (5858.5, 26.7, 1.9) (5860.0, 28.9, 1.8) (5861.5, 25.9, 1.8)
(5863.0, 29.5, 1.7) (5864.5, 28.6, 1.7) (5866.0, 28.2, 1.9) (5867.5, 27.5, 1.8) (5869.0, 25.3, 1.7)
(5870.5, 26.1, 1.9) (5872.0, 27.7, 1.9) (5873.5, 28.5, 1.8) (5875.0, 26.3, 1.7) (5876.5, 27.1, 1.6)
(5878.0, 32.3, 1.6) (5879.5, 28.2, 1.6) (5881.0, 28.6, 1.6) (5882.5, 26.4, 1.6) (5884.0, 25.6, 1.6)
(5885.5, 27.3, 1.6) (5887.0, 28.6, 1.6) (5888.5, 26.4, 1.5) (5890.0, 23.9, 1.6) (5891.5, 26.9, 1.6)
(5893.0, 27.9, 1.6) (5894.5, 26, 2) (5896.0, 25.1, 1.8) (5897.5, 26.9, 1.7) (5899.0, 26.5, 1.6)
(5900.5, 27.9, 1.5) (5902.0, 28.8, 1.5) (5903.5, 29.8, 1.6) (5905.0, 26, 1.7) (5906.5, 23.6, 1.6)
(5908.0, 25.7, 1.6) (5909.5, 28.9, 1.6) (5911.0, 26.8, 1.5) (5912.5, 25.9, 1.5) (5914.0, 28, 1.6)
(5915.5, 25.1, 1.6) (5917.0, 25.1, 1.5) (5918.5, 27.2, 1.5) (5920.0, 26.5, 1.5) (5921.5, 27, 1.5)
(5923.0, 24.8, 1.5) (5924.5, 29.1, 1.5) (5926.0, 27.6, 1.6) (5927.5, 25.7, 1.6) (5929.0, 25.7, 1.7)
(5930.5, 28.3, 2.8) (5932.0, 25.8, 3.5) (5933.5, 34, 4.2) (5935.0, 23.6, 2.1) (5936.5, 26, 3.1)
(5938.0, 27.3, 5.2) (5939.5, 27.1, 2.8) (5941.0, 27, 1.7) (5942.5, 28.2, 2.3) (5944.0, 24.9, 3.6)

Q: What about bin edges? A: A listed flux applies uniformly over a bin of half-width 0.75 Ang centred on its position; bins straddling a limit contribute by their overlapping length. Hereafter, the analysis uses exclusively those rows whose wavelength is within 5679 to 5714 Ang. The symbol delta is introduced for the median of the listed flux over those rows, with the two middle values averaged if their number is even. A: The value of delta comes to 27.2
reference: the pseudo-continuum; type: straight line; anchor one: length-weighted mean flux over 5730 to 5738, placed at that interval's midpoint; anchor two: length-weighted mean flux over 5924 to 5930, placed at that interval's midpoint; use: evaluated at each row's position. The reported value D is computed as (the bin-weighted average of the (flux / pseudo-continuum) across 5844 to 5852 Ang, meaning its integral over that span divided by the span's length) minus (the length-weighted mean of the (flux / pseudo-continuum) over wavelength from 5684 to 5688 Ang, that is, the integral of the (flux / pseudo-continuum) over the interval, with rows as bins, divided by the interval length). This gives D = 0.02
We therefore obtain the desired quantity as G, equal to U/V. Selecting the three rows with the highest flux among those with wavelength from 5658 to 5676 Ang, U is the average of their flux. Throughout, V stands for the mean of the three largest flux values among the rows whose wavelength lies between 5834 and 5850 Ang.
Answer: 0.96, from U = 29.2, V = 30.4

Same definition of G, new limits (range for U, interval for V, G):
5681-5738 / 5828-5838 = 1.07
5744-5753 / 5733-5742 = 1.07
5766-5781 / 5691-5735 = 0.99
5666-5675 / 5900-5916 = 0.98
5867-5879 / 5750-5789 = 0.91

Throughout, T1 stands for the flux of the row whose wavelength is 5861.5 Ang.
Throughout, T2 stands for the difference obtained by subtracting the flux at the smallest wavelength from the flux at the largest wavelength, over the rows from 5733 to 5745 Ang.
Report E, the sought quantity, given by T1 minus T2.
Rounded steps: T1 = 25.9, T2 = 1.7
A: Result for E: 24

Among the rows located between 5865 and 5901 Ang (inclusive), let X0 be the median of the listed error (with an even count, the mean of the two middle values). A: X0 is 1.60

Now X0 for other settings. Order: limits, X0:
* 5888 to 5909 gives 1.60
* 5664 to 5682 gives 2.60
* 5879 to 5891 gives 1.60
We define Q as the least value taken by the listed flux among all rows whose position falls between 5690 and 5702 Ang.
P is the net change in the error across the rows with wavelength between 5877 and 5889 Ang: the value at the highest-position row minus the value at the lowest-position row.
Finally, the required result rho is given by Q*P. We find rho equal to -2.5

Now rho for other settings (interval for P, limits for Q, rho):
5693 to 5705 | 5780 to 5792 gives -5.4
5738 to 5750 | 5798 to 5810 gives 54.8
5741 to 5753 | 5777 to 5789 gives -22.1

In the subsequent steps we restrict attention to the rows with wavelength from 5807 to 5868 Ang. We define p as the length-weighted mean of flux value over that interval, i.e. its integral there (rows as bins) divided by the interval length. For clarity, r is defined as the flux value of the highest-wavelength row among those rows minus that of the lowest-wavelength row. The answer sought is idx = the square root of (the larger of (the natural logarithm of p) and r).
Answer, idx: 1.82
